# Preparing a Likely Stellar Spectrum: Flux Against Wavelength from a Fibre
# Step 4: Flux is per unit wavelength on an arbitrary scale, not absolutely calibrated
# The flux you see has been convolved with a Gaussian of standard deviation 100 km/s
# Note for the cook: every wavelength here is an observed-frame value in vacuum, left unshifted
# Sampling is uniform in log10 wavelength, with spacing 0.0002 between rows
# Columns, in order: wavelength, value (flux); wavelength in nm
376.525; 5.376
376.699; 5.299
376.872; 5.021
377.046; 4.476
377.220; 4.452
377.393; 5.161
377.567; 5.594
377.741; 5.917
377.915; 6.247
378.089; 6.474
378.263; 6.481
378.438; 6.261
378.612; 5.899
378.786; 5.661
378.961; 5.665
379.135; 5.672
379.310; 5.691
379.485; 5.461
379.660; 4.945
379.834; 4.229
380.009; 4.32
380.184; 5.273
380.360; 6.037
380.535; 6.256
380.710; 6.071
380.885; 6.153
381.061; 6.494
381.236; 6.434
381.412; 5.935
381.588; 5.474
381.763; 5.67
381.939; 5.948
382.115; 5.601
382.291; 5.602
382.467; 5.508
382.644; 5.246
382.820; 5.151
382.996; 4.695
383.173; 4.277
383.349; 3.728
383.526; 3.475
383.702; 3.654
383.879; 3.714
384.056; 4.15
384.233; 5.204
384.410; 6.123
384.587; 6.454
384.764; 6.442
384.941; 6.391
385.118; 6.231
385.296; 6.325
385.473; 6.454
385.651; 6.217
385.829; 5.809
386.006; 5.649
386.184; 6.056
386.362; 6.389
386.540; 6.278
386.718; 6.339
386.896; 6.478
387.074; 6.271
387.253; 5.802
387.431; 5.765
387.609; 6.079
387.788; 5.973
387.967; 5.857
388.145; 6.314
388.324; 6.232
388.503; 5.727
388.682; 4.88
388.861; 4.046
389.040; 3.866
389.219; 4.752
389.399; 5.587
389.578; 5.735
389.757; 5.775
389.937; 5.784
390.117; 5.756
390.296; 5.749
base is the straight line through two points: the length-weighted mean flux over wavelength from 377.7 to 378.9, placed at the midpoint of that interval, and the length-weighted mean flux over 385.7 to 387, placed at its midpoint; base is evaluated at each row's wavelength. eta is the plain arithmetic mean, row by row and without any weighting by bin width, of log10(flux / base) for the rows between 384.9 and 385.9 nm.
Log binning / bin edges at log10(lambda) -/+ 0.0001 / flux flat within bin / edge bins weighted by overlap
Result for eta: 0.006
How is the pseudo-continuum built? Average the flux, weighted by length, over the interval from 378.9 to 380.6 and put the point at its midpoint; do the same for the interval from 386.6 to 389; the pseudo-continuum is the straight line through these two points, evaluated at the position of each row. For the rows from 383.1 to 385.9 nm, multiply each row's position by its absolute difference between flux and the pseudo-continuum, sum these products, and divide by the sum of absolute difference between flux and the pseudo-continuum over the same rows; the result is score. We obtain 384.13 nm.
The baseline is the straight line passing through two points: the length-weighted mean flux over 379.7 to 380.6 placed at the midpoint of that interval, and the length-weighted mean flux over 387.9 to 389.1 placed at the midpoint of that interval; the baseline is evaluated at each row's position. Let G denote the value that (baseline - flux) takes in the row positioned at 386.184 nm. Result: -0.8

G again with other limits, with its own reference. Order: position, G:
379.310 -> -0.5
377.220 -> 0.7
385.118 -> -1.0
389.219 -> 0.6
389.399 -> -0.3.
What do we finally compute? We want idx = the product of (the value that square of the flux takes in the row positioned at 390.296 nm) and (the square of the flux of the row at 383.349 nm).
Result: 459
